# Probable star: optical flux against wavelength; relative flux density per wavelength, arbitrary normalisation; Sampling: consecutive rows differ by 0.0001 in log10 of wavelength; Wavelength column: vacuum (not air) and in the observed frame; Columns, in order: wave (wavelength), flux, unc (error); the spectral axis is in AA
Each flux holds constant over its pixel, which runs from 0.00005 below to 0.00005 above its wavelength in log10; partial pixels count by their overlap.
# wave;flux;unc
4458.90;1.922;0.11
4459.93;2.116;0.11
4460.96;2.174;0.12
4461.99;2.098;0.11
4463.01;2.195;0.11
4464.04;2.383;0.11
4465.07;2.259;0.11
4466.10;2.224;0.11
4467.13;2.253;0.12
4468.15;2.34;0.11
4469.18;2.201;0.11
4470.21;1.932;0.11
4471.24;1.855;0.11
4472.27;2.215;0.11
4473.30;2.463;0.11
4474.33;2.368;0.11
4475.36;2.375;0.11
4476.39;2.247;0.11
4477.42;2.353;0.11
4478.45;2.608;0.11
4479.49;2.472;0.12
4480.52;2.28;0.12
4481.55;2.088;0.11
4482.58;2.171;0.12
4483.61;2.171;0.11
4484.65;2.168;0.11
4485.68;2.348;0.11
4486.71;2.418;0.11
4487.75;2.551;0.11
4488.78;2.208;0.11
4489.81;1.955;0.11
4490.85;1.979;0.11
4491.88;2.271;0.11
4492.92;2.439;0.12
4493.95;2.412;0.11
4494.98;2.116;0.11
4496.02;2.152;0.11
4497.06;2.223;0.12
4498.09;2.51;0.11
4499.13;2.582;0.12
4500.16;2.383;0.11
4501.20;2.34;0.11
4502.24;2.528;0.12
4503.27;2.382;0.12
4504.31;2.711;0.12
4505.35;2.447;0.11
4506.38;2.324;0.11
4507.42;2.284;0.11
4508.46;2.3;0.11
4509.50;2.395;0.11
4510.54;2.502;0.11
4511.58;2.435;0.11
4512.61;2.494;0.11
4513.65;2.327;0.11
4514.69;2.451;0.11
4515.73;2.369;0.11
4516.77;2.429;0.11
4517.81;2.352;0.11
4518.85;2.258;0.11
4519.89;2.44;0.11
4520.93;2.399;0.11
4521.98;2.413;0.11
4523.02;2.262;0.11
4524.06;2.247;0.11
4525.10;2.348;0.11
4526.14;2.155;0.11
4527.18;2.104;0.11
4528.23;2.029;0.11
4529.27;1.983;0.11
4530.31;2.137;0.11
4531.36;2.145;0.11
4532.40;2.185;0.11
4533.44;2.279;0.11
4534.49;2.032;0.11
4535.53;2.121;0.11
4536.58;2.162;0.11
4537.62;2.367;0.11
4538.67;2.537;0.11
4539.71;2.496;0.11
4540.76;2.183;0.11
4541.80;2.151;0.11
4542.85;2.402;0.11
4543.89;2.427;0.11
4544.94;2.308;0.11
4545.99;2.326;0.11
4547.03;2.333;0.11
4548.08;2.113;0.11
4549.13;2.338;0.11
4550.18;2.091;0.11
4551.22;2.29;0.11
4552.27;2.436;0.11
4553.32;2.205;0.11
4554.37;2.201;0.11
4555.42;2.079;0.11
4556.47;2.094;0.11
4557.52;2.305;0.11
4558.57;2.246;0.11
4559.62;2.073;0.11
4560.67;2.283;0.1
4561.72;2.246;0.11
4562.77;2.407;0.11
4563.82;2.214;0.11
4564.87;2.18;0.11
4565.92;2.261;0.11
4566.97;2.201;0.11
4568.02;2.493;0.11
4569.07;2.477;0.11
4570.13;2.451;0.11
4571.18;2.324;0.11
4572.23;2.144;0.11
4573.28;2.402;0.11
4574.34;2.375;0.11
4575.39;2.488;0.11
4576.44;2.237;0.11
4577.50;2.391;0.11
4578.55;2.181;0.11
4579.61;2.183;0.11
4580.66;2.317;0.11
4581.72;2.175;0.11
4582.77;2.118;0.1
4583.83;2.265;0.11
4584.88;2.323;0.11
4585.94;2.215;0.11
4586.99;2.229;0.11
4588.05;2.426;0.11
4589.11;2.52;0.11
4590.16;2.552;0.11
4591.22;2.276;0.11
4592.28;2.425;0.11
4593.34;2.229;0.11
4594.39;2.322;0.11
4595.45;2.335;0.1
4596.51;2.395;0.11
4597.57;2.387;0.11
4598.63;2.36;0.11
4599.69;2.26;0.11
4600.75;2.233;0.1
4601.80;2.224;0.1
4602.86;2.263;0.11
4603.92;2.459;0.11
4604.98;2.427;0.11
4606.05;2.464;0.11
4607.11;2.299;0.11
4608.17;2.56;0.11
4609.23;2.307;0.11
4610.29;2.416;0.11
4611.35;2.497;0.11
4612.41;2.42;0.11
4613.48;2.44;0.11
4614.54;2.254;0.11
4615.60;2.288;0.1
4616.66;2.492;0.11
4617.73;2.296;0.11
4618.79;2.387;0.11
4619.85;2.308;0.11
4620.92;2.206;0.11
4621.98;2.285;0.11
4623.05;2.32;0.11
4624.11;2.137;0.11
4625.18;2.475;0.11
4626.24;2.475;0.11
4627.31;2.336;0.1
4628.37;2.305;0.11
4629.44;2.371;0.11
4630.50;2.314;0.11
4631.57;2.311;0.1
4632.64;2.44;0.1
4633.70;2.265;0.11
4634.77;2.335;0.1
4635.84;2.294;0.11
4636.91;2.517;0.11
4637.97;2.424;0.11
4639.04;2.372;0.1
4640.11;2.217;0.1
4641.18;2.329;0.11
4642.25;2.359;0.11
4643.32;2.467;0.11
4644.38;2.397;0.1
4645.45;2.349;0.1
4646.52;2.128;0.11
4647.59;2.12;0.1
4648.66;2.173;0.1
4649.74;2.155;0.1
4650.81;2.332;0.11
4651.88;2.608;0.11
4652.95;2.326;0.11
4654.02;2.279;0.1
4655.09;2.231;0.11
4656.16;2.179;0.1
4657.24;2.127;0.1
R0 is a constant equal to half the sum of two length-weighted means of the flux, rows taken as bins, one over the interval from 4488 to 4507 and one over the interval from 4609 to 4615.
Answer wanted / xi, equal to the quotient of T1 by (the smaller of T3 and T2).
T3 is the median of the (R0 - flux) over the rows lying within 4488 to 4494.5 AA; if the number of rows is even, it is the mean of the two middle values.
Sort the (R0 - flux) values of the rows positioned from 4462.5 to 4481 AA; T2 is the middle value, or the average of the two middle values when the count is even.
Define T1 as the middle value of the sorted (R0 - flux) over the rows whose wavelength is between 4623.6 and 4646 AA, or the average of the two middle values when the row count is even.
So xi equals 0.2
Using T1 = 0.016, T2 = 0.10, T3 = 0.13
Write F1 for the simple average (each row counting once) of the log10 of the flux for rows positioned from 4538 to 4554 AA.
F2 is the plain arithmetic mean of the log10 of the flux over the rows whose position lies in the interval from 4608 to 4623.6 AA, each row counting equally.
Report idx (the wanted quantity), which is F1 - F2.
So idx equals -0.011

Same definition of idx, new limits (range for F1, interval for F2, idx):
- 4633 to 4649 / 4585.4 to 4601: -0.005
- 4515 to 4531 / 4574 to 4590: -0.007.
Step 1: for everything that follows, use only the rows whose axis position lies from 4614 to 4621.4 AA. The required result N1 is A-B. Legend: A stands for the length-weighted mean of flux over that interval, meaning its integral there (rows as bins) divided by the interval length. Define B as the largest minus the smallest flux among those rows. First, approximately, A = 2.32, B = 0.29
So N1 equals 2.0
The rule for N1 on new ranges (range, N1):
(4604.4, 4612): 2.2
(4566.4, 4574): 2.0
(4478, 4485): 1.8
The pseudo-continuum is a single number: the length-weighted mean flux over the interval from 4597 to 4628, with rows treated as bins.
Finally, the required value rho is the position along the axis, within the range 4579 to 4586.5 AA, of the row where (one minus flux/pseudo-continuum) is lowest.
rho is 4584.88 AA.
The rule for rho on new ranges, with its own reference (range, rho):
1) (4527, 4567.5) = 4538.67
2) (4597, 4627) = 4608.17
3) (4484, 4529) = 4504.31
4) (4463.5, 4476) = 4473.30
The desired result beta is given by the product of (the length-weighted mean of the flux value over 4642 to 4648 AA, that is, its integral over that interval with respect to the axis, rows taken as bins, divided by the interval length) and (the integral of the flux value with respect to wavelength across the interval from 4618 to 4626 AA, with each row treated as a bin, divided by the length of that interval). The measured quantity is 5.33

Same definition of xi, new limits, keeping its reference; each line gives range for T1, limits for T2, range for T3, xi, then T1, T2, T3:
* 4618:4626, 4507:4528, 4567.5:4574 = -0.9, 0.057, 0.00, -0.06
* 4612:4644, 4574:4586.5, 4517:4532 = 0.3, 0.033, 0.11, 0.11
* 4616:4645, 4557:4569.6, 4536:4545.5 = -13.4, 0.030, 0.11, 0.00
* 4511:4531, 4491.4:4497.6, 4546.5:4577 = 0.2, 0.017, 0.12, 0.10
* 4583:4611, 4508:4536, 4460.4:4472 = 0.6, 0.036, 0.06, 0.16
